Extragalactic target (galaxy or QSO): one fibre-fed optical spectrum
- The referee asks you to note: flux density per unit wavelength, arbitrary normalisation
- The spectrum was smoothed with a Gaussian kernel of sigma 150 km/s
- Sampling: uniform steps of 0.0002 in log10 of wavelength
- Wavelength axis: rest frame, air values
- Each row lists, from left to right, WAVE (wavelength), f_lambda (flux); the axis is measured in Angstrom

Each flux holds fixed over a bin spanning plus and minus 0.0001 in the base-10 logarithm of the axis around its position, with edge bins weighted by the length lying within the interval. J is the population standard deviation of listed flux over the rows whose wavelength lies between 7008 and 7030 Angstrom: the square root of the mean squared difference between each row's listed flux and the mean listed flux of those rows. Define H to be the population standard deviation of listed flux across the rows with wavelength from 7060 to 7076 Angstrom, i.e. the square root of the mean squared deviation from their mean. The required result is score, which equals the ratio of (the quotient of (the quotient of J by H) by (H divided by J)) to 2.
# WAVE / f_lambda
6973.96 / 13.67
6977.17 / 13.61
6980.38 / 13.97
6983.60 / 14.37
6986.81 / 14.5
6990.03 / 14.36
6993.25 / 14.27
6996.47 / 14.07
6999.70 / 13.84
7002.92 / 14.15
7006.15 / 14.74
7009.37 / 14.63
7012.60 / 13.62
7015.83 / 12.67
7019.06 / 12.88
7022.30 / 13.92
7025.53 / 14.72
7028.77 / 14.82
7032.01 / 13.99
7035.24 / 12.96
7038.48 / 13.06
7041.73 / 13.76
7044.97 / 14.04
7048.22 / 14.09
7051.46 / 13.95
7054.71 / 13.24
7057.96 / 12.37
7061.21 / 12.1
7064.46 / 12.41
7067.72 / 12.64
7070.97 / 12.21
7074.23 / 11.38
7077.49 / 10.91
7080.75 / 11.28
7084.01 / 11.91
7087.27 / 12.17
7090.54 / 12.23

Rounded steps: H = 0.426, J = 0.82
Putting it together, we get 1.8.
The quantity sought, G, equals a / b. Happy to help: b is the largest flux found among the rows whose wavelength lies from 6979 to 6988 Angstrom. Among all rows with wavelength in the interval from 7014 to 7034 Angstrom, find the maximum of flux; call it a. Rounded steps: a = 14.82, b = 14.5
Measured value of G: 1.02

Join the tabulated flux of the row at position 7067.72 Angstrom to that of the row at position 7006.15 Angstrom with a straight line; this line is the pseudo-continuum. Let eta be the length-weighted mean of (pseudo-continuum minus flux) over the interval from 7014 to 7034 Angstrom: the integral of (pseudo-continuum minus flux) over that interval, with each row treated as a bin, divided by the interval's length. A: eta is 0.3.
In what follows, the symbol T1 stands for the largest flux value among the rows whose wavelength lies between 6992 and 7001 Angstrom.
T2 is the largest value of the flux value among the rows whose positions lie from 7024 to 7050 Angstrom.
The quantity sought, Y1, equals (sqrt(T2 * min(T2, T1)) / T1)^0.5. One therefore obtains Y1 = 1.01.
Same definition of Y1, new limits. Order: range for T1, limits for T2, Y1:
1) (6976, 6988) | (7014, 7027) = 1.00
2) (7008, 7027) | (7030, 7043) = 0.97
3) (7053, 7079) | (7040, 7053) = 1.02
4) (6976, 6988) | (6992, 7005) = 0.99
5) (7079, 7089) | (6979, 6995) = 1.04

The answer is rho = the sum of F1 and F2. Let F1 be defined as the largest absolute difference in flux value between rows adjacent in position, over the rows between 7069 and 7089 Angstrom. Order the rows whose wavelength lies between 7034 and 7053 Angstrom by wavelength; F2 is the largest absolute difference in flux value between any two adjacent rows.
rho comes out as 1.5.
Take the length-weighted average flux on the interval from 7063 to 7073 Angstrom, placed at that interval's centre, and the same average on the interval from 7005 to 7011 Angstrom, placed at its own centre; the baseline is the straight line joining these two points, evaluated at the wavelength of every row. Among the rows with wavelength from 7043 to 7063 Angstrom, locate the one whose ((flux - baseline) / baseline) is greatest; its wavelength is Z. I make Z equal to 7048.22 Angstrom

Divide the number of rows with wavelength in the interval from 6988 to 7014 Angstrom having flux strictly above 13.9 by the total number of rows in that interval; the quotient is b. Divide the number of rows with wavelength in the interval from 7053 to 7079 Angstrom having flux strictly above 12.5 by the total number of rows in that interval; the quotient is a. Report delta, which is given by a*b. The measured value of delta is 0.2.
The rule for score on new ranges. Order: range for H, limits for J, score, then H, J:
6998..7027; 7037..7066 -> 0.5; 0.716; 0.74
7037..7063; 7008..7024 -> 0.5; 0.722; 0.71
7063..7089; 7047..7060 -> 0.7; 0.570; 0.68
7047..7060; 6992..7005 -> 0.0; 0.683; 0.16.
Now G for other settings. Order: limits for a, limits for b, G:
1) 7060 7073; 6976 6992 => 0.87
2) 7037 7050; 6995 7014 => 0.96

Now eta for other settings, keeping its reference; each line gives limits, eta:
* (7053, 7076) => 0.4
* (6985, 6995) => 0.9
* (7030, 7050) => -0.1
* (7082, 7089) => 0.0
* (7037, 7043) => 0.2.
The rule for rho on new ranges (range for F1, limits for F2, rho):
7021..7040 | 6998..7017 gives 2.0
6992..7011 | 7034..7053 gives 1.3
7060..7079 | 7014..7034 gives 1.9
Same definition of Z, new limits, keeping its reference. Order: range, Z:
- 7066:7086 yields 7067.72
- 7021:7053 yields 7048.22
